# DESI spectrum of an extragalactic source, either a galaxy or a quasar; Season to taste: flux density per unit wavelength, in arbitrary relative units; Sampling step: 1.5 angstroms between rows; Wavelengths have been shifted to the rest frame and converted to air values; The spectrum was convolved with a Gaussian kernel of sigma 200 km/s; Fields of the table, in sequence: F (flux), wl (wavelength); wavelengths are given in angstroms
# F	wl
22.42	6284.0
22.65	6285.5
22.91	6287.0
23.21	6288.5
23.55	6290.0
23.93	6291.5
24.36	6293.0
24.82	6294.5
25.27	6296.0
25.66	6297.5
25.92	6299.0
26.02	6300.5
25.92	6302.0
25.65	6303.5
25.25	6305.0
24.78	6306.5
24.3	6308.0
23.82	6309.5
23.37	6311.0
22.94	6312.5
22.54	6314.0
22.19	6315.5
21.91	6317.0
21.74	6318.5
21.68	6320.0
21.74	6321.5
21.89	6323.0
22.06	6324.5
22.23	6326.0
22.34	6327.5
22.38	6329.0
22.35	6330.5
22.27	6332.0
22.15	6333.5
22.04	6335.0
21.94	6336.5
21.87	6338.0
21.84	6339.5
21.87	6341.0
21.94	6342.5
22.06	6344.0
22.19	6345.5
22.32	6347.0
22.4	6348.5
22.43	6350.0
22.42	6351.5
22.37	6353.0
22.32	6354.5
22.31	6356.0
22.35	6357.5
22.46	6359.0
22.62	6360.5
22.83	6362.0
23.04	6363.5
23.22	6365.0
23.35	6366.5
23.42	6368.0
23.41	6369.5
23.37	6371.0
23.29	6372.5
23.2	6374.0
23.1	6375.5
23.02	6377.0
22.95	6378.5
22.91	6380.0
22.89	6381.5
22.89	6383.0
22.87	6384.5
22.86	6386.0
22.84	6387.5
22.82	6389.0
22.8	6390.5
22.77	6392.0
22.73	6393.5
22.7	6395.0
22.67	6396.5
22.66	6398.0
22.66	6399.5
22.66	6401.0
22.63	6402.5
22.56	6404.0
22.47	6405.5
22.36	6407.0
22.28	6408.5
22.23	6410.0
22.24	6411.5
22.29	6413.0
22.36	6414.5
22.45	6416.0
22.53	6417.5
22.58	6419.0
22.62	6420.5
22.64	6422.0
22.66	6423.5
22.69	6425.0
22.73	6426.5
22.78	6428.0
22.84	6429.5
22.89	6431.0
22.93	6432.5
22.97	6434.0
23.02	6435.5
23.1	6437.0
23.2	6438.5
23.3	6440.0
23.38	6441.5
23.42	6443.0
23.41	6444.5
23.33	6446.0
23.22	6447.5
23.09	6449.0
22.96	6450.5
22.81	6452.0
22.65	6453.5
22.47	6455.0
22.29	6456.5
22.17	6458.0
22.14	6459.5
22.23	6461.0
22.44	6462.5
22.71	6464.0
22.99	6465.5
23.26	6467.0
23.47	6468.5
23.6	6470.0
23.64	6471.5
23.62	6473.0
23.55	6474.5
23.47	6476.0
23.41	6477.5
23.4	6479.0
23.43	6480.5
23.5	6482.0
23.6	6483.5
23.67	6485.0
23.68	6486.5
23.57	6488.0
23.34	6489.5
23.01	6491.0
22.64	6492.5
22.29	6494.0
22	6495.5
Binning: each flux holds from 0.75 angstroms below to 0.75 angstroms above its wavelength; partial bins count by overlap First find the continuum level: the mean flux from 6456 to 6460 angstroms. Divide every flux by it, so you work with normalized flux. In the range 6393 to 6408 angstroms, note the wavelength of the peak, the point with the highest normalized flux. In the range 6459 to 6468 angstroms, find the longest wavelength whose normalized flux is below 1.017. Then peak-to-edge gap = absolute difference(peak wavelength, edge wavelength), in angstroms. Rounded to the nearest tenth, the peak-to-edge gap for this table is 69.0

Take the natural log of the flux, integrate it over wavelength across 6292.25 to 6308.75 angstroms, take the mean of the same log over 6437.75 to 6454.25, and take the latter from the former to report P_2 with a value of 50.1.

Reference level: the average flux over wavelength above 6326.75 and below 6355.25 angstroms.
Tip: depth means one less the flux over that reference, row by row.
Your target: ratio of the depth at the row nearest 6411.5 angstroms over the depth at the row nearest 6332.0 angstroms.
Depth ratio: 0.7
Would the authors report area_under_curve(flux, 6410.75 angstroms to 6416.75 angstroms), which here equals 134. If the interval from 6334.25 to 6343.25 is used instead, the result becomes 197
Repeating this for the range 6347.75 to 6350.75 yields 67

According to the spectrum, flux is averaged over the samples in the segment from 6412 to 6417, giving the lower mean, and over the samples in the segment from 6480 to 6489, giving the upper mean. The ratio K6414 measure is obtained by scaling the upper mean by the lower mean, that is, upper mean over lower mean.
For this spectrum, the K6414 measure 1.05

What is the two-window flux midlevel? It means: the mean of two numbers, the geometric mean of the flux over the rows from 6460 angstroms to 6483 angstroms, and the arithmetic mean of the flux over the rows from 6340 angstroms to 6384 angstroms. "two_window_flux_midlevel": 23.0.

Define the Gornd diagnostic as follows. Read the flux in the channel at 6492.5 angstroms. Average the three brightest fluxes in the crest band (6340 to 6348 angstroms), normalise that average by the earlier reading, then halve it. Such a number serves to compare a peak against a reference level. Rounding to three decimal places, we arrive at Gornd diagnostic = 0.490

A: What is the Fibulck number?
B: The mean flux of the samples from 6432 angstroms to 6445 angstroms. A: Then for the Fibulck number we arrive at 23.2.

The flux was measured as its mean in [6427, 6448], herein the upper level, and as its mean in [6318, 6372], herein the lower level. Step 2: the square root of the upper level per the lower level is 1.02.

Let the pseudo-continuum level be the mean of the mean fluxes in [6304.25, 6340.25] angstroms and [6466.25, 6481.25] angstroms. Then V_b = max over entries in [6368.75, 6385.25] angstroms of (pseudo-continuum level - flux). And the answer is 0.2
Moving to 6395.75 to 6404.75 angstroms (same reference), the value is 0.5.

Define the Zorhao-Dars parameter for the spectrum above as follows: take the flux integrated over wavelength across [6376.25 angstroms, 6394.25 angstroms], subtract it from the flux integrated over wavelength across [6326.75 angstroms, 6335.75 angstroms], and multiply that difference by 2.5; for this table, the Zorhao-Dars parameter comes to -528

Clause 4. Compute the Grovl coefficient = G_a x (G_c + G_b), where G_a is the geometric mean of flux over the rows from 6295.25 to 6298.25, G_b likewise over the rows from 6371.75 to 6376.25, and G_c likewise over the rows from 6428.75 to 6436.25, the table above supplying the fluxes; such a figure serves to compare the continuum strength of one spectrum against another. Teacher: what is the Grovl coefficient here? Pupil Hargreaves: 1175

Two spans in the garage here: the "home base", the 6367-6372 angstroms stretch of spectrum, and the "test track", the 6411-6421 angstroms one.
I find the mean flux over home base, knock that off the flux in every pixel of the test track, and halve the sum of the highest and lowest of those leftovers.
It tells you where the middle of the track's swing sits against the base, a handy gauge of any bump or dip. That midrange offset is -1.0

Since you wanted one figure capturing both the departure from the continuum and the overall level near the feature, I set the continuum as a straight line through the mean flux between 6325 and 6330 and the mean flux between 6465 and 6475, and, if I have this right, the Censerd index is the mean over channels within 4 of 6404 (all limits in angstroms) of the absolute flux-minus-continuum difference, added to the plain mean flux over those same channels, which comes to 22.9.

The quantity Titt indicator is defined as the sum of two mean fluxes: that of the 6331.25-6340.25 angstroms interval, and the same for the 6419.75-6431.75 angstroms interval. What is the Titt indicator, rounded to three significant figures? 44.7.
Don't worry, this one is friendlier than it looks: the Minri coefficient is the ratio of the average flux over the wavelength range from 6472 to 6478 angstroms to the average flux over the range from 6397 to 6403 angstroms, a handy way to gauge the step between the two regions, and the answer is 1.04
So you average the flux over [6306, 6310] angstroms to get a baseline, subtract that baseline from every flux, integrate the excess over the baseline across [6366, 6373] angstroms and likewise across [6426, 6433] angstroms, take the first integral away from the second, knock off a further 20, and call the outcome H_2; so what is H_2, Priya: -24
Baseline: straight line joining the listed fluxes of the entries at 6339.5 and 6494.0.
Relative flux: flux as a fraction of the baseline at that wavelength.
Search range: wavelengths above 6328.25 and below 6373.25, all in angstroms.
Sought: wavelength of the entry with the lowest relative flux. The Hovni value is 6339.5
